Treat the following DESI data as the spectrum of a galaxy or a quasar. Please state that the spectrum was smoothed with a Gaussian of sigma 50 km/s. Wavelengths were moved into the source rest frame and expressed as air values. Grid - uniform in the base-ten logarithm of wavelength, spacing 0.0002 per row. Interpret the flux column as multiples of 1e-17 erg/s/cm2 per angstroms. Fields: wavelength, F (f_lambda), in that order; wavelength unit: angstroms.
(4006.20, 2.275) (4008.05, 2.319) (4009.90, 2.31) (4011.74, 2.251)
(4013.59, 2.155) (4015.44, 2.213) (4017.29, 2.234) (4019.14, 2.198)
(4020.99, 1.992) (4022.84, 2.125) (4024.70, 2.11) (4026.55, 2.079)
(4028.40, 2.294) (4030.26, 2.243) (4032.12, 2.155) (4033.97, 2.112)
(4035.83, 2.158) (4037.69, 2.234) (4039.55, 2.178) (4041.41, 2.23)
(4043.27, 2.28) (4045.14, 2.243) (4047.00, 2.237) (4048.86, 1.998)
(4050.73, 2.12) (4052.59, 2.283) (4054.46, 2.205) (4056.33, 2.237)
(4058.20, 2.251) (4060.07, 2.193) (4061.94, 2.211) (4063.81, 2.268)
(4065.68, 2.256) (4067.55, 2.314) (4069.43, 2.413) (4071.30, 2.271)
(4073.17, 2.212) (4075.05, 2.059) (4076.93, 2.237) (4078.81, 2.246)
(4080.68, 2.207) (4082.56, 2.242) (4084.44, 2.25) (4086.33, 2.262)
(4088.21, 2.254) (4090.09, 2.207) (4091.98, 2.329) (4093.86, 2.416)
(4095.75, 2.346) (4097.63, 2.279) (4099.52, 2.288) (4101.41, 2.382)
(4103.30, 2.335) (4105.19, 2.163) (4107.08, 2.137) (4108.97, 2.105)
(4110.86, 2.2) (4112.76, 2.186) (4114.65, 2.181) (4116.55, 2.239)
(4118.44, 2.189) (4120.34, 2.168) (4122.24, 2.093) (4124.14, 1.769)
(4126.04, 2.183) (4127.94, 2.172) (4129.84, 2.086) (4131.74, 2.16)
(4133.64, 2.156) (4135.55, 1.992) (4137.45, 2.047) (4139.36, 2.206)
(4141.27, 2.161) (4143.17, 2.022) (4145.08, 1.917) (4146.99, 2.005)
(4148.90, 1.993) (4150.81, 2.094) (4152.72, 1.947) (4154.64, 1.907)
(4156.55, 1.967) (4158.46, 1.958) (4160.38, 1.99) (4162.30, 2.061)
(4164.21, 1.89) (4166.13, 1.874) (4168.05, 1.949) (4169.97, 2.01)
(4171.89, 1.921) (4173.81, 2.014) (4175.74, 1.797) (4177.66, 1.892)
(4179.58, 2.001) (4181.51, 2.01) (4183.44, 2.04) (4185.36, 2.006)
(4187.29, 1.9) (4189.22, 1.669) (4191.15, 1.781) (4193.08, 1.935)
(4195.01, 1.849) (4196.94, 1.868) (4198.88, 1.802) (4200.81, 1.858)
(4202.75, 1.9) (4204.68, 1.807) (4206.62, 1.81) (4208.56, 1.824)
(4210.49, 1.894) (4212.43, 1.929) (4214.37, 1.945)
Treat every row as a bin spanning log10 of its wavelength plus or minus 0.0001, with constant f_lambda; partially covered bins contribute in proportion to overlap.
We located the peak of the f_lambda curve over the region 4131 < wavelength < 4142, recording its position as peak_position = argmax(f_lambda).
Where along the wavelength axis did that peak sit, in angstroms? 4139.36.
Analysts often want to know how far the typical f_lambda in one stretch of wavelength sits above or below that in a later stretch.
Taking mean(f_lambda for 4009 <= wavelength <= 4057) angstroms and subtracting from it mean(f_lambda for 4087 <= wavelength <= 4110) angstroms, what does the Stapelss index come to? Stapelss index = -0.1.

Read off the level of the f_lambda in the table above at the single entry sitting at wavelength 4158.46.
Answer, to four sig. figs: 1.958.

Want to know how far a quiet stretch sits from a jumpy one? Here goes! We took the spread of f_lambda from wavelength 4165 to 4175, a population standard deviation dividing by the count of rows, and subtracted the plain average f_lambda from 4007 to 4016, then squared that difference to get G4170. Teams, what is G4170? 4.8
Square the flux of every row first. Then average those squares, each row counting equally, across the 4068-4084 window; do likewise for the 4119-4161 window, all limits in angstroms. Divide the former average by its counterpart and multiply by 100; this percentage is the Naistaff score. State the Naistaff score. 119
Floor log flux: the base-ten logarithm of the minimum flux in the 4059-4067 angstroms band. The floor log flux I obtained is 0.34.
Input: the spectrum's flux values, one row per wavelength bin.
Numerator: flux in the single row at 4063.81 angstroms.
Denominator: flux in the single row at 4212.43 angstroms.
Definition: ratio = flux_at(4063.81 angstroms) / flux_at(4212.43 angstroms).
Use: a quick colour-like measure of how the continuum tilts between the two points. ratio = 1.18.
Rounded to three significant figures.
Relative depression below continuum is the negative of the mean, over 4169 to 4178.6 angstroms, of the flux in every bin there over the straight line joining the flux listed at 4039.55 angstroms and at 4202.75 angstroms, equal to -0.988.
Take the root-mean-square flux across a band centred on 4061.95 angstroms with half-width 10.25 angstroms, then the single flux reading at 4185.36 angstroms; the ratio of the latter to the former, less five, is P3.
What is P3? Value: -4.11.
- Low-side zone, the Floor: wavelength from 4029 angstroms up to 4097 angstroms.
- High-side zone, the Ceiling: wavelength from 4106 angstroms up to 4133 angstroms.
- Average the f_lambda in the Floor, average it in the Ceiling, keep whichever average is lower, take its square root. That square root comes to 1.46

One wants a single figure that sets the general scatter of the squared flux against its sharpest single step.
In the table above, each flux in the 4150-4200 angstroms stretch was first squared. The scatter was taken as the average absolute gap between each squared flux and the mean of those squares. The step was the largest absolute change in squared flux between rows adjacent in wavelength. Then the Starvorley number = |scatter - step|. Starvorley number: 0.54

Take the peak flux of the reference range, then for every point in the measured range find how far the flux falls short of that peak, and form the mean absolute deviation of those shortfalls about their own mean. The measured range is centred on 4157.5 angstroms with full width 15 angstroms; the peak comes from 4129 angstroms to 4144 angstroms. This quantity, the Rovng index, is 0.054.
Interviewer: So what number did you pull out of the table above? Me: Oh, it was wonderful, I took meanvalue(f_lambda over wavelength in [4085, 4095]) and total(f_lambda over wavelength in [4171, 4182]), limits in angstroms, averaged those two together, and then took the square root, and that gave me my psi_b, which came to 2.6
